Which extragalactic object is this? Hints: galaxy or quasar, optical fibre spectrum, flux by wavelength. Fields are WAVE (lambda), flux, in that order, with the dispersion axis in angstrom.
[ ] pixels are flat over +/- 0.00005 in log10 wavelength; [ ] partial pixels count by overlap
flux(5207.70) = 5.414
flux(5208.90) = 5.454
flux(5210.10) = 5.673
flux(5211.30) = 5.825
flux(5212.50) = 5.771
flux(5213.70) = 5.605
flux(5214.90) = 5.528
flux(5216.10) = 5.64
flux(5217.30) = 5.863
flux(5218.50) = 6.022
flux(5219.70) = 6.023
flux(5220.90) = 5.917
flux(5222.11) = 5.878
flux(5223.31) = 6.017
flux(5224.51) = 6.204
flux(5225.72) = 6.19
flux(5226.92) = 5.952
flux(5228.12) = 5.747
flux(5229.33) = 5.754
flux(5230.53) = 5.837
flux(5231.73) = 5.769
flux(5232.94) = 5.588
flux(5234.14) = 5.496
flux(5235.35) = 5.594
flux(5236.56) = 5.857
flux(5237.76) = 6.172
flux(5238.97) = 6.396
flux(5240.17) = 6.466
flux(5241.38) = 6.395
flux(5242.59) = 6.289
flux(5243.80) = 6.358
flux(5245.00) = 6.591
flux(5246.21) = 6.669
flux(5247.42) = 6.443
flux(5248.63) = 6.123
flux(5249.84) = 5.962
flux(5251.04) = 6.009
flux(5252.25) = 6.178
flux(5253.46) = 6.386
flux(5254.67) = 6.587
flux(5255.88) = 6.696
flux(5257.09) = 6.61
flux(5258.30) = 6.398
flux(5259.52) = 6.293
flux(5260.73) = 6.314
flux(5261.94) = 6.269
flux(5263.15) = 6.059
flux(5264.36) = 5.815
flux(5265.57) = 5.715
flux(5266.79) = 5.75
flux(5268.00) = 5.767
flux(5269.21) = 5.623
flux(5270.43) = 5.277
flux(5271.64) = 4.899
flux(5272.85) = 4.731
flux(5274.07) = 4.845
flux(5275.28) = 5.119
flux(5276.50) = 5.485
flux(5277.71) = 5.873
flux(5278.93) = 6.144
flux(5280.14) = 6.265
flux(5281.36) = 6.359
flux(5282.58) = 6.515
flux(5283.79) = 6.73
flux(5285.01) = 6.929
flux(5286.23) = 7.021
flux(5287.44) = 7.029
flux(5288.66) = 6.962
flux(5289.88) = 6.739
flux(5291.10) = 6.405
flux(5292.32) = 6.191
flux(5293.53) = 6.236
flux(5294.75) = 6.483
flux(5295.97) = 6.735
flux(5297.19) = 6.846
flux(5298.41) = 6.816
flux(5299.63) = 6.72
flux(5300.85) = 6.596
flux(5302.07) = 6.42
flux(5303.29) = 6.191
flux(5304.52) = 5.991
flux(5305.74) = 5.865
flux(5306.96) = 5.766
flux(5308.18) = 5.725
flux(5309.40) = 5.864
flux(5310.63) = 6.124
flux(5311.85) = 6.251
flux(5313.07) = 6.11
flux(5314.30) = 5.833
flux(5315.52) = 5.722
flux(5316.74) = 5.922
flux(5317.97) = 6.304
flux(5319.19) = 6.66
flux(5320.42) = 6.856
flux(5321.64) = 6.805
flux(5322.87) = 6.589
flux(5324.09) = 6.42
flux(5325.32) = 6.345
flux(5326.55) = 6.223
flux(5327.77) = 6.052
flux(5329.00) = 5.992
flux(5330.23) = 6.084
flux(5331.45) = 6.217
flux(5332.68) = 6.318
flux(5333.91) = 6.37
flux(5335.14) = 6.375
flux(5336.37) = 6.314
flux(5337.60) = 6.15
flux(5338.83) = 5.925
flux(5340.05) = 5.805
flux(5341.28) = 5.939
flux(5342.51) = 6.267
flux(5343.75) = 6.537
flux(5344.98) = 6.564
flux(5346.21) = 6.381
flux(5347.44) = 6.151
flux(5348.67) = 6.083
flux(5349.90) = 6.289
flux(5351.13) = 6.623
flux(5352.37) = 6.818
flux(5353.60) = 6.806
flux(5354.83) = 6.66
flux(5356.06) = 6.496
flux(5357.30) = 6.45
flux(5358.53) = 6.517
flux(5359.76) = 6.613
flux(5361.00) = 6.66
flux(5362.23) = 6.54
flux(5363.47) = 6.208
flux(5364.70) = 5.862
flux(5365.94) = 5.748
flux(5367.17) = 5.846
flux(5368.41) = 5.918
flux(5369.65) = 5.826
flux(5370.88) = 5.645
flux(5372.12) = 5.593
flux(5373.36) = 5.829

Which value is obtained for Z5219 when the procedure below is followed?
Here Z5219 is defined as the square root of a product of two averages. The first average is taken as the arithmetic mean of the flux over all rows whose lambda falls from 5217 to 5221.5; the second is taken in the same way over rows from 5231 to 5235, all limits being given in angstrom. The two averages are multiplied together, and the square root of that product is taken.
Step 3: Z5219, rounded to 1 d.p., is 5.8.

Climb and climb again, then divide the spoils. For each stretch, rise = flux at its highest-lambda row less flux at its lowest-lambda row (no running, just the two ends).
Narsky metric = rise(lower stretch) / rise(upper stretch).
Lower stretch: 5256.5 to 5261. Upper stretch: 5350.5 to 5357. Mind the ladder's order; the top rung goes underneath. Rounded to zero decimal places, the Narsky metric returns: 2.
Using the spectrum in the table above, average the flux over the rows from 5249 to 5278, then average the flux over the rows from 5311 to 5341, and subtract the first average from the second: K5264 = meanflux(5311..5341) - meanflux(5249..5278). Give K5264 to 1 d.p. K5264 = 0.4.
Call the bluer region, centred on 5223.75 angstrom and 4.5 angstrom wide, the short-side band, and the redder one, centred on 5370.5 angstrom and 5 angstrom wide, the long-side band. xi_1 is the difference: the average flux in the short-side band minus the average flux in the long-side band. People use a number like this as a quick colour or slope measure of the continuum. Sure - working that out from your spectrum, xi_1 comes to 0.3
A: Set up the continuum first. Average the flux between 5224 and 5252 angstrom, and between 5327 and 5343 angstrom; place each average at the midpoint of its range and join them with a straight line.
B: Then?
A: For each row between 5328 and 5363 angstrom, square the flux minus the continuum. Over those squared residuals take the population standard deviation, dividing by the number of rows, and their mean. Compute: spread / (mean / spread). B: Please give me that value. 0.13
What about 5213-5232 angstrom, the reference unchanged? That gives 0.09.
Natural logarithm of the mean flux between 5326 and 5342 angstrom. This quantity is 1.81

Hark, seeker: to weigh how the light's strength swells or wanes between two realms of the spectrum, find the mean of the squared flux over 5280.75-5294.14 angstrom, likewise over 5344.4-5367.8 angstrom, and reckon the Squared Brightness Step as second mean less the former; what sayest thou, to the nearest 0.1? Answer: -3.4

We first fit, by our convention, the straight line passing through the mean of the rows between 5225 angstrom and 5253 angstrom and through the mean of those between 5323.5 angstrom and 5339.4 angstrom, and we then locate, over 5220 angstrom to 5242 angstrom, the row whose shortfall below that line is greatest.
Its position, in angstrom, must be 5234.14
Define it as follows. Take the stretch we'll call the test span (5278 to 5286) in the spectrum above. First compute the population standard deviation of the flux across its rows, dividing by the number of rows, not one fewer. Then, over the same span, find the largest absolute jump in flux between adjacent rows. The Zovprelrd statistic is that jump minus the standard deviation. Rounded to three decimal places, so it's -0.055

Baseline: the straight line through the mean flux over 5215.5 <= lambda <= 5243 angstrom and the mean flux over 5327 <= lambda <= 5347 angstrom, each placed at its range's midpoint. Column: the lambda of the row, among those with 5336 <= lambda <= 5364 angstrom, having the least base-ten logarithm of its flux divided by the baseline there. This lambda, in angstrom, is 5340.05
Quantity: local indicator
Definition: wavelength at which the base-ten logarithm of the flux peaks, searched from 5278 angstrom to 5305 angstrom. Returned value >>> 5287.44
